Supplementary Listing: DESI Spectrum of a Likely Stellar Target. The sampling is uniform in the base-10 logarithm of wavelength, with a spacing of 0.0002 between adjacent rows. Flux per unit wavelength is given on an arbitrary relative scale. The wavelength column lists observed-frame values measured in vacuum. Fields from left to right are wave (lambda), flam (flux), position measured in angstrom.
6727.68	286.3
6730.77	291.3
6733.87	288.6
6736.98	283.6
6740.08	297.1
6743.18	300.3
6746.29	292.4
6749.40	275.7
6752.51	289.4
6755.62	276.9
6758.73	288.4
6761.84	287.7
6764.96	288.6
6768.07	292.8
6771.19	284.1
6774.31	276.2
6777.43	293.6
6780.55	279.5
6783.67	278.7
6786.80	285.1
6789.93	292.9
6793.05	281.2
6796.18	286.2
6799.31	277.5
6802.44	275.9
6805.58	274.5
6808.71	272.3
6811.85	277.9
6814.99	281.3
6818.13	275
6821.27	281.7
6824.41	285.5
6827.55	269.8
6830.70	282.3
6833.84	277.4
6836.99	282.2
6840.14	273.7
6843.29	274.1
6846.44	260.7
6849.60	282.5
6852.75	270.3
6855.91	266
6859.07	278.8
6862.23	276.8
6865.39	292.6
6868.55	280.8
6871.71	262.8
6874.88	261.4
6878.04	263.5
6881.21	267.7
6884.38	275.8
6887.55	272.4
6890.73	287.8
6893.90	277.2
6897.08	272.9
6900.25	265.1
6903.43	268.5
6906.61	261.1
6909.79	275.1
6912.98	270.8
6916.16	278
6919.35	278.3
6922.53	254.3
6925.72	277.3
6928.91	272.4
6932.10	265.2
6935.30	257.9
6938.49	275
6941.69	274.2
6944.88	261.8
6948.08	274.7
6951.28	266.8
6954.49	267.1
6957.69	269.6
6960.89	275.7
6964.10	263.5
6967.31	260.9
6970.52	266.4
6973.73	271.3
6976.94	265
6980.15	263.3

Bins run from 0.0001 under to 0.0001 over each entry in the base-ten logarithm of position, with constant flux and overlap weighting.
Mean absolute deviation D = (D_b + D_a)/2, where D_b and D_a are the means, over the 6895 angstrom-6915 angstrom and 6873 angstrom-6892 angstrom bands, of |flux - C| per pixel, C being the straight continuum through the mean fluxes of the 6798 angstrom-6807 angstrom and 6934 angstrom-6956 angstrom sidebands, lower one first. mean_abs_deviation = 5.8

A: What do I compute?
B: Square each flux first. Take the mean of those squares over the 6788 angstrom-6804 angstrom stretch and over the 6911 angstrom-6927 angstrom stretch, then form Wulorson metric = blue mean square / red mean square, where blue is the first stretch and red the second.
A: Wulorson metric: 1.08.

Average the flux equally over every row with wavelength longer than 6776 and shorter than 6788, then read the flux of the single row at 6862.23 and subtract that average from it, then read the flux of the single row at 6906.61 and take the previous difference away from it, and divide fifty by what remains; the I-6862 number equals 0.186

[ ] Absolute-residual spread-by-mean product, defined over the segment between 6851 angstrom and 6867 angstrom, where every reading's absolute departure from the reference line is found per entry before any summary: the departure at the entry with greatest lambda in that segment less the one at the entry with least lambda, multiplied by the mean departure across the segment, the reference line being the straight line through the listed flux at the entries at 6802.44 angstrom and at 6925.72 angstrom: 69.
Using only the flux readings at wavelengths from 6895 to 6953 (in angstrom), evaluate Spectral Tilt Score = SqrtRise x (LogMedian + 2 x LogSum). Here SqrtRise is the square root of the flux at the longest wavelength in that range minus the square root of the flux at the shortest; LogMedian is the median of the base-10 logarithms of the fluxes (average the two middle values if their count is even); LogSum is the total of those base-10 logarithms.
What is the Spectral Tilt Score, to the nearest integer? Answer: -17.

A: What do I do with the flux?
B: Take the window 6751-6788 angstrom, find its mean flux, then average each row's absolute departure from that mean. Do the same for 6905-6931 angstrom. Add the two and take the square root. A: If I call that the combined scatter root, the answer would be 3.41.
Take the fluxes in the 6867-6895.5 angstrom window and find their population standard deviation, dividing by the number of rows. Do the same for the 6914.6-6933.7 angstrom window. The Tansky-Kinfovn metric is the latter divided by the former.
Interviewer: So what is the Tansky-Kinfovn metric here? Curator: 1.0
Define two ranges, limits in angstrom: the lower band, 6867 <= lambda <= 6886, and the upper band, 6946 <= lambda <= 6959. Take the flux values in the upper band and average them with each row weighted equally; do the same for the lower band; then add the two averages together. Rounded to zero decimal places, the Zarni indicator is 538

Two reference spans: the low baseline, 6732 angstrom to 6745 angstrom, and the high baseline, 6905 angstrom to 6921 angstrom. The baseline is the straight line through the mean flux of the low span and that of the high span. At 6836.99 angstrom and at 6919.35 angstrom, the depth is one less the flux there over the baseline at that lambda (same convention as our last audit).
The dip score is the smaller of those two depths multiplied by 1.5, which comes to -0.035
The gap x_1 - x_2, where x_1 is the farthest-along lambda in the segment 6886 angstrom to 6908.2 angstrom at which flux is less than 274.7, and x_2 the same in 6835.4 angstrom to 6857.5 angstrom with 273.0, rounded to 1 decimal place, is 50.7 angstrom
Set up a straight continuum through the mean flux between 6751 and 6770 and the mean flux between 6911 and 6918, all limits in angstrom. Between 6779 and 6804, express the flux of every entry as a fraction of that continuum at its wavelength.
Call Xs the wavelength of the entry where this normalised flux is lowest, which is 6802.44 angstrom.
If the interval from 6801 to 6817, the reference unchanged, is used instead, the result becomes 6808.71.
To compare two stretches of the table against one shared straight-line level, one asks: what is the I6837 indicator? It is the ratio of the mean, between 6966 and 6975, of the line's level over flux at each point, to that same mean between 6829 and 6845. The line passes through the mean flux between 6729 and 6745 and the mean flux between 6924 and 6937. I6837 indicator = 0.98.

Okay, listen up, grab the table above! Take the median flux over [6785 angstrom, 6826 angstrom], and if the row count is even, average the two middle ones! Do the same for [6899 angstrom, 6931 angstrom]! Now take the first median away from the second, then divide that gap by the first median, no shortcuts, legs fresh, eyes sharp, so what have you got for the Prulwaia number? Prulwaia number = -0.034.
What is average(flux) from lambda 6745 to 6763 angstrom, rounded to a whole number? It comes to 285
